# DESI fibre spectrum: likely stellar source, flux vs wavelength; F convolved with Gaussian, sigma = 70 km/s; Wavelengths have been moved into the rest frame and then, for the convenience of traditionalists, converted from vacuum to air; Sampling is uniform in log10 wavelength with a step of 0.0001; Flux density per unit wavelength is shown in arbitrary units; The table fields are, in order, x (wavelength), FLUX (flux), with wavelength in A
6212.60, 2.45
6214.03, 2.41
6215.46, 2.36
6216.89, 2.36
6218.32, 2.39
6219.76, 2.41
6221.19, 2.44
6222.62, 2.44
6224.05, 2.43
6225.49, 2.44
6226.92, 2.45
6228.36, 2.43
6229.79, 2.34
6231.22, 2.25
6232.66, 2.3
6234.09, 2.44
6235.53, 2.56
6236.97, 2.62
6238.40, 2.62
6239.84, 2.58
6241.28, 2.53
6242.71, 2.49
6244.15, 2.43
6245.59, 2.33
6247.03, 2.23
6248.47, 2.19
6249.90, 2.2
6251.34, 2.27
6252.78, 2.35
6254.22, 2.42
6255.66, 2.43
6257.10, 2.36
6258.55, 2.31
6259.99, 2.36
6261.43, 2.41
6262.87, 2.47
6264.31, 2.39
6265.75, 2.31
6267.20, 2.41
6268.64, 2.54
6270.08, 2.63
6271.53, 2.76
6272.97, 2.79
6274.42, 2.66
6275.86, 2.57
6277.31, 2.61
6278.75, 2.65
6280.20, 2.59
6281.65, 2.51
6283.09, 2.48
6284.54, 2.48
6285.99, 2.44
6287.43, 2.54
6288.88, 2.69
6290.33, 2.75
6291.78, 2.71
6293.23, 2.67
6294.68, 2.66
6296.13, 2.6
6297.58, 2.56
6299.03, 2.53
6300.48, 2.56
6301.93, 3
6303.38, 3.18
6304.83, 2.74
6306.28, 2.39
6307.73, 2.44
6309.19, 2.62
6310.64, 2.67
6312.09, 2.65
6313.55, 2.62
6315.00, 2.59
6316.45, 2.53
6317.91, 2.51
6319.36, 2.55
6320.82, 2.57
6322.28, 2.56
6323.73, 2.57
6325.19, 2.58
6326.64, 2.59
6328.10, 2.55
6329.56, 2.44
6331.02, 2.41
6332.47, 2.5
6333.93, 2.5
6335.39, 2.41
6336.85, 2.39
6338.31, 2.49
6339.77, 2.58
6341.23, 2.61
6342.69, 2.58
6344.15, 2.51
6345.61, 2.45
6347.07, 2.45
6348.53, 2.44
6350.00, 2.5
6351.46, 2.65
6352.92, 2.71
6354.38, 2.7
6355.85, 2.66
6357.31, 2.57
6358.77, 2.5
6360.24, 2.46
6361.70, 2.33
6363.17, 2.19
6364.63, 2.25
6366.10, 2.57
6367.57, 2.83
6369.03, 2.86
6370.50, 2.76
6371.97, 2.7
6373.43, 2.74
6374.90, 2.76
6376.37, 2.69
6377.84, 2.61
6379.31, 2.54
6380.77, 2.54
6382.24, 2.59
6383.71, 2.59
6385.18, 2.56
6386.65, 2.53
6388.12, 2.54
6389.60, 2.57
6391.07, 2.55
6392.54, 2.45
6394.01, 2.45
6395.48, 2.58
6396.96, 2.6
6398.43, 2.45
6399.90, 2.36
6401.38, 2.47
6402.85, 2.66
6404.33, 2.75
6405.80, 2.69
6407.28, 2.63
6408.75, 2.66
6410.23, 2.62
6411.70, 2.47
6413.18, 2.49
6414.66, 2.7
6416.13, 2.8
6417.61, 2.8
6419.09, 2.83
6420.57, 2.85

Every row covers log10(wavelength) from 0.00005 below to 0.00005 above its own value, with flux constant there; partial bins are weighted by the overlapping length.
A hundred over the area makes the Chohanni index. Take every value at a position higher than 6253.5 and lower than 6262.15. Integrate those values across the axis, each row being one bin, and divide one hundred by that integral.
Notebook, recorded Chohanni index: 4.86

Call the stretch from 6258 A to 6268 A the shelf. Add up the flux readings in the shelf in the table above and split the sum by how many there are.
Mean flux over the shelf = 2.38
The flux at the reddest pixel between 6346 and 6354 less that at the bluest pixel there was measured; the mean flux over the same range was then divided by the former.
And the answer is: 10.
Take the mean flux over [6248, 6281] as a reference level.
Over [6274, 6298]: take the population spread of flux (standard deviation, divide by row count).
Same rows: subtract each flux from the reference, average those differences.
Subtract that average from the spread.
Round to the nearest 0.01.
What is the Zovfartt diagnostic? 0.22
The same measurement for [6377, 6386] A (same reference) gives 0.13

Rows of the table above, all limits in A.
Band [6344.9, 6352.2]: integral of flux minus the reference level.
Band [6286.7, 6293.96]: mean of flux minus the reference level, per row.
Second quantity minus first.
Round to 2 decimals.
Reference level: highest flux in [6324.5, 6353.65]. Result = 1.51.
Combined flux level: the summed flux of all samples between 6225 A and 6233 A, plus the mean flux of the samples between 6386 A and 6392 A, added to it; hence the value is 17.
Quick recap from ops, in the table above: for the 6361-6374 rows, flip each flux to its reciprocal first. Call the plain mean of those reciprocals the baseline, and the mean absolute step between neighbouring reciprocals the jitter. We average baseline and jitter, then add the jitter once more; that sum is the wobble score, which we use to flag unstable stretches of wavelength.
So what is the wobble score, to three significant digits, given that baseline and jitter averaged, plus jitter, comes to 0.226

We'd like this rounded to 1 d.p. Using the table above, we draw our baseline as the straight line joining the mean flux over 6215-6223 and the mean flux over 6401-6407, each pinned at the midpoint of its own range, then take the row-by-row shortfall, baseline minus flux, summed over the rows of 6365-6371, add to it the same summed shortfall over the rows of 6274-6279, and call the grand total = -1.2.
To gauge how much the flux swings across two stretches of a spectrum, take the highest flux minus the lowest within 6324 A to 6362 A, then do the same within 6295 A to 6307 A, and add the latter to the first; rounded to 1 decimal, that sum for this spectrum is 1.2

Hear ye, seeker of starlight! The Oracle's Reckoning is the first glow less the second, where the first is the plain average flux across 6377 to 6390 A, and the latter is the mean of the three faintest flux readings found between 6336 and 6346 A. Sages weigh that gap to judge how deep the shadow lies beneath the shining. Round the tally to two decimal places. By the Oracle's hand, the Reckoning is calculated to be 0.12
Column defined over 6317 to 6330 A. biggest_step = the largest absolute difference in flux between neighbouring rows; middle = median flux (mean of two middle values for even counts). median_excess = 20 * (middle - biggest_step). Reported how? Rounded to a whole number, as 49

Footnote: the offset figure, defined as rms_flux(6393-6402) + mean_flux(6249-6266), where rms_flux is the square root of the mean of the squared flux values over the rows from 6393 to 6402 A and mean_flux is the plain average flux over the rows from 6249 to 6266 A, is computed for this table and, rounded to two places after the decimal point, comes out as 4.84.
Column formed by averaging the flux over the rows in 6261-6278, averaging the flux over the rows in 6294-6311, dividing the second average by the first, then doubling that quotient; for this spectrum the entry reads 2.09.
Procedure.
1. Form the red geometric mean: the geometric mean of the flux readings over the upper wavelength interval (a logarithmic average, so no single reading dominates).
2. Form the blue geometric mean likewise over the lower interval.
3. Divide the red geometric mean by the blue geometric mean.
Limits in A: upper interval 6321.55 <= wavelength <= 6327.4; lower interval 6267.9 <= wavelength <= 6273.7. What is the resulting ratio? 0.96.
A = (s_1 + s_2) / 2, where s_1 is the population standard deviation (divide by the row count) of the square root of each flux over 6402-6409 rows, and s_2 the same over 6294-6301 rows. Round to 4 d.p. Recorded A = 0.0132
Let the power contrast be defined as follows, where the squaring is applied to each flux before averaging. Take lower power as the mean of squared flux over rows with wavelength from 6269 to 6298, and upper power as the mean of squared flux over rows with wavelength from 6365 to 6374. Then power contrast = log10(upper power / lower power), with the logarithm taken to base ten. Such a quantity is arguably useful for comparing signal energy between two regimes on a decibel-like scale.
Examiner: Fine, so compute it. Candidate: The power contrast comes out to 0.04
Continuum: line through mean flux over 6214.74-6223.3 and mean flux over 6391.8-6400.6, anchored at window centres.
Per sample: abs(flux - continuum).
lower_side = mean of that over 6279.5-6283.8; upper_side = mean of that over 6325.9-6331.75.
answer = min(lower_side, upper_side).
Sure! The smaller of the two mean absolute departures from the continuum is 0.073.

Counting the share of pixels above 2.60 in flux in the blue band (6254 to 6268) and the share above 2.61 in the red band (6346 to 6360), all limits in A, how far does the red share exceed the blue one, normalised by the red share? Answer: 1.0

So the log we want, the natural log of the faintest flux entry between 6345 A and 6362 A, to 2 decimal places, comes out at 0.85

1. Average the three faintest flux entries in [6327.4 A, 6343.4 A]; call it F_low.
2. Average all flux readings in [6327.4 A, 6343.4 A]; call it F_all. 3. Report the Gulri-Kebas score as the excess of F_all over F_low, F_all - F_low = 0.09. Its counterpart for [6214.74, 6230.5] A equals 0.05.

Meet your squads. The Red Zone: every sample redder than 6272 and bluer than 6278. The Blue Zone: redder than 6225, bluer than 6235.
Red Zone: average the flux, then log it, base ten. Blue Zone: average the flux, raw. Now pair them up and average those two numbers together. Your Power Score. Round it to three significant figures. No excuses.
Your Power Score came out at 1.40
